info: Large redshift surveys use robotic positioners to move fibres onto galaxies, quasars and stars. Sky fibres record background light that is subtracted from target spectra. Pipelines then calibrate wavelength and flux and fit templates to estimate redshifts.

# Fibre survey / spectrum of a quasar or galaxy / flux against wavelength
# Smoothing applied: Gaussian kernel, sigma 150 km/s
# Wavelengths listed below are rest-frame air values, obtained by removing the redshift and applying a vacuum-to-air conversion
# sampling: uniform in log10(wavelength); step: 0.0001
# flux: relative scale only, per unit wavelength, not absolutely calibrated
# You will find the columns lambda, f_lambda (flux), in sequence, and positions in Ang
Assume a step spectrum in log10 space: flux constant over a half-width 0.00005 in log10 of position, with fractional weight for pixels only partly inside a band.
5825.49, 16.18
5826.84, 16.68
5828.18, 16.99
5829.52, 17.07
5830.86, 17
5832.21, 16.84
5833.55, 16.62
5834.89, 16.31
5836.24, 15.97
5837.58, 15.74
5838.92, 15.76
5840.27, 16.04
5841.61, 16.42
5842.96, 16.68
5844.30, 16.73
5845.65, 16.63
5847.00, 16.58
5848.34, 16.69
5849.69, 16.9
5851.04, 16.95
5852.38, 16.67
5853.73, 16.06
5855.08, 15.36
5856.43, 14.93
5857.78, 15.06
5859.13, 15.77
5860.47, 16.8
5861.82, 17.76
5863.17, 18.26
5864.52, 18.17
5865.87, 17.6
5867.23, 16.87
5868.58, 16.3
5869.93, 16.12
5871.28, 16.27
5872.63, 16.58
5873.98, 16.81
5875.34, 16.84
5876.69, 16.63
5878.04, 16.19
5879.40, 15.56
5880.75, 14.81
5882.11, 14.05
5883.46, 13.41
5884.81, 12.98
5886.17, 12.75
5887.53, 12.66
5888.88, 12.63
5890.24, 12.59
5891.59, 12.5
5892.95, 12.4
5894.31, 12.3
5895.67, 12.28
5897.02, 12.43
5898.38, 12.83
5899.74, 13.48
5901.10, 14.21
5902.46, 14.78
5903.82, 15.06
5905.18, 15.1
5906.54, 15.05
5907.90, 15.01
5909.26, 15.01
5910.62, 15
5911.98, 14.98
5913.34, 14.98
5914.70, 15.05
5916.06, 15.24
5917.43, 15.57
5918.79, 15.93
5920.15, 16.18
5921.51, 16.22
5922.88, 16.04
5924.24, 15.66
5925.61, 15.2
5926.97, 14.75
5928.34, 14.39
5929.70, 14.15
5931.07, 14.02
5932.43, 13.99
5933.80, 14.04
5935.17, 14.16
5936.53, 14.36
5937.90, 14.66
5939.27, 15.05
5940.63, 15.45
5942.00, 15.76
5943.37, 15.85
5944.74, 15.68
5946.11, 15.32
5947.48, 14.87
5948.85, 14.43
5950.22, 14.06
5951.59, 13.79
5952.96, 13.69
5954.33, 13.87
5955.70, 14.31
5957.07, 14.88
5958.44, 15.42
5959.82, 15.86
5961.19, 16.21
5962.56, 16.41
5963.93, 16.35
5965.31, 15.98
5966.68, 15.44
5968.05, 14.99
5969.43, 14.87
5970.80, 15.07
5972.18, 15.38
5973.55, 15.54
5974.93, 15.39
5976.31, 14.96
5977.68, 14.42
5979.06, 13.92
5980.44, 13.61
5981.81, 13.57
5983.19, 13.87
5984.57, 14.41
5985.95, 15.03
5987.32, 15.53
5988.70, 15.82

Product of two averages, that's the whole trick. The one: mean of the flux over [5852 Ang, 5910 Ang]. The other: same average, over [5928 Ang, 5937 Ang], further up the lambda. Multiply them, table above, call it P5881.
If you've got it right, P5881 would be 212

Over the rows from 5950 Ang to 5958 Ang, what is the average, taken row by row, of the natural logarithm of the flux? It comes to 2.65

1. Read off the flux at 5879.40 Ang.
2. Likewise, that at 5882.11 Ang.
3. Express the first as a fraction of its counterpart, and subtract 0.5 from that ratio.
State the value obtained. 0.61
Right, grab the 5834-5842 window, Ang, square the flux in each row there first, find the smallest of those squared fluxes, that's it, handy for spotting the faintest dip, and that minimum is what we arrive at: 248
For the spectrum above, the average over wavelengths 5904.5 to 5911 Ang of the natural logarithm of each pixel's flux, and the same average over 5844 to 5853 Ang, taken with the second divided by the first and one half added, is 1.54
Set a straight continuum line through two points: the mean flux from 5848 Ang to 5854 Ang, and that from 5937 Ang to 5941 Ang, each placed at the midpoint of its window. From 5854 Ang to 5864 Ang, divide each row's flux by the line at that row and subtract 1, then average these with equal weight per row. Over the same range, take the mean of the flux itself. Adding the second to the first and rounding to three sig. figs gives 16.3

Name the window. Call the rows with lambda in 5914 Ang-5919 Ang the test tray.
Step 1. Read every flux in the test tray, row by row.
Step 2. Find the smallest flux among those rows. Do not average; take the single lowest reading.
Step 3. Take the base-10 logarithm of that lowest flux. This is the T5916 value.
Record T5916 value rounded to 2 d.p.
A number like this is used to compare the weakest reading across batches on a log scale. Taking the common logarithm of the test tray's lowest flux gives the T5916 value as 1.18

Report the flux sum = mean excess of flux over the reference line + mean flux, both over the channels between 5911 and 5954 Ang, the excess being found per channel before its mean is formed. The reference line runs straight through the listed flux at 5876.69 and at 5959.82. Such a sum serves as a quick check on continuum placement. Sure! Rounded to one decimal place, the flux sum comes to 13.8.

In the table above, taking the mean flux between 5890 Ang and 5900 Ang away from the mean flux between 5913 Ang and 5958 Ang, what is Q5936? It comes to 2.3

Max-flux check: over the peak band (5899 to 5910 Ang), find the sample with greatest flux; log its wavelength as 5905.18 Ang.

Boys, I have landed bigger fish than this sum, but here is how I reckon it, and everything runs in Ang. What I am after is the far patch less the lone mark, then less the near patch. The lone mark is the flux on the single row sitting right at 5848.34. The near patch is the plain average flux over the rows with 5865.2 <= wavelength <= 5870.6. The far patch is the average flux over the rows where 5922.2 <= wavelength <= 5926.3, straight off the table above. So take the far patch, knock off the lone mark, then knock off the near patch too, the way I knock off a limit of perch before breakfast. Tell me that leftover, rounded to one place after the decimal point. -17.8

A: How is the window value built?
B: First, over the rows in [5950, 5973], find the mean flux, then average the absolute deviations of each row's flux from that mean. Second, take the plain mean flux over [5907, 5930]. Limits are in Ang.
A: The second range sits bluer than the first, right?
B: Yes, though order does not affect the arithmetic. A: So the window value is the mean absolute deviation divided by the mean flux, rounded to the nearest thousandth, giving 0.049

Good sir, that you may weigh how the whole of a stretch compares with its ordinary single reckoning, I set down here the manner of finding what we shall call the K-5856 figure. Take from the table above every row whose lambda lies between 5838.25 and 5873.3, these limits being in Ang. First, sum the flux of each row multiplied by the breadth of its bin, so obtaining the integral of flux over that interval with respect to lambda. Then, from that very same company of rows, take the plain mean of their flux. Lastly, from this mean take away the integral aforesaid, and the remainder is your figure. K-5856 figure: -563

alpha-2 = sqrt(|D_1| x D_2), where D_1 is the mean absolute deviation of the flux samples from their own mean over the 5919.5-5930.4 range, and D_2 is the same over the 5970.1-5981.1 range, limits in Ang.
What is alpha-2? 0.65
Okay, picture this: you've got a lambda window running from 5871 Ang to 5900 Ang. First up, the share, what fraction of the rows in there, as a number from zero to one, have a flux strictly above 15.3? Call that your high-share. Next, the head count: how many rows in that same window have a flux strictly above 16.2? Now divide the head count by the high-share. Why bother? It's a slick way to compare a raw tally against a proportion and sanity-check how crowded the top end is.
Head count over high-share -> 15.7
